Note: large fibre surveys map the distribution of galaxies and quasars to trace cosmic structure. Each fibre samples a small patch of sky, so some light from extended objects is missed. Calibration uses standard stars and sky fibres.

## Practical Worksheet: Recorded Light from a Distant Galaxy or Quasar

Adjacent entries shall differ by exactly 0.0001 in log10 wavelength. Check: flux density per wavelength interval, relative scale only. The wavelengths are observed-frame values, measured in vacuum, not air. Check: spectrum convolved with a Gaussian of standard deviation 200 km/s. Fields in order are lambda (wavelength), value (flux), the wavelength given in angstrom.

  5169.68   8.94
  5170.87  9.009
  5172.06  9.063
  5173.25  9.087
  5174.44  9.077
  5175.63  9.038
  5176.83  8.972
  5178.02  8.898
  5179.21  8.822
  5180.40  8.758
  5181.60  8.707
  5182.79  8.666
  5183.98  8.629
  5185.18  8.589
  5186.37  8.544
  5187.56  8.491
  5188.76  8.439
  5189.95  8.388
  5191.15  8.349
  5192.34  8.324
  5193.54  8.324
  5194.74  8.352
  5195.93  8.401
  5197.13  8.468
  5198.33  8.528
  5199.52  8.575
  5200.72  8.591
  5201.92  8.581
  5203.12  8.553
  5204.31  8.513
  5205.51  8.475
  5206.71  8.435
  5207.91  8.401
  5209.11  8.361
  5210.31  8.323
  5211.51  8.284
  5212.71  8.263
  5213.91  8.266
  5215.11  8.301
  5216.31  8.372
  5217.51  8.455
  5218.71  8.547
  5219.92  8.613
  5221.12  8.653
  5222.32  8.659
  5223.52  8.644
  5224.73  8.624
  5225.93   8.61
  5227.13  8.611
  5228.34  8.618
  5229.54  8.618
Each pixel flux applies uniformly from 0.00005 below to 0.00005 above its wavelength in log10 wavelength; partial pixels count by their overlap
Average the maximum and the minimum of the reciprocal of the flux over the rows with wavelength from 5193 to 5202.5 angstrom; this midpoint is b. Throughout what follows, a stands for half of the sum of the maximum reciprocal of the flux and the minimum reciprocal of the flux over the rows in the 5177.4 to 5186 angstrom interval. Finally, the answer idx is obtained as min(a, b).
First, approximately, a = 0.1144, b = 0.118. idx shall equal 0.1144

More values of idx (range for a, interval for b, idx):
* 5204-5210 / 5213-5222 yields 0.1183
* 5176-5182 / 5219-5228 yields 0.1132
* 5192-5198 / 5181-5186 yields 0.1156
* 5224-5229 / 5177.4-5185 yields 0.1141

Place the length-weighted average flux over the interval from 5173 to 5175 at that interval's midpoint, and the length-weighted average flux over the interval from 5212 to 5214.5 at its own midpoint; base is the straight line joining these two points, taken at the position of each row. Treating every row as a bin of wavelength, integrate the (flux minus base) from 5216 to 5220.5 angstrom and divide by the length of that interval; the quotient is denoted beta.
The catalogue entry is 0.34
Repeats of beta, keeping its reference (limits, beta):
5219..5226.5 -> 0.56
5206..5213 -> 0.00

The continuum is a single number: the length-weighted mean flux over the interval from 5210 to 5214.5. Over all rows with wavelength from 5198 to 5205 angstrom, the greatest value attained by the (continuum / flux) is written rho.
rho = 0.97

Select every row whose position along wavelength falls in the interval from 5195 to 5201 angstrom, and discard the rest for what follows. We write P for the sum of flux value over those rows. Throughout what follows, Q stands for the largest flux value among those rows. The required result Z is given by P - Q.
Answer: 34.0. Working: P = 42.6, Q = 8.591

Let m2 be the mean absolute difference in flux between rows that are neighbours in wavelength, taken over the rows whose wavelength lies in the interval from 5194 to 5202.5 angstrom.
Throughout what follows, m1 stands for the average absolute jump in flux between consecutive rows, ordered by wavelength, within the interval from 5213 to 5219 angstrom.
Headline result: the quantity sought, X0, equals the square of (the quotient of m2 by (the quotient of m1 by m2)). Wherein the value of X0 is 0.0006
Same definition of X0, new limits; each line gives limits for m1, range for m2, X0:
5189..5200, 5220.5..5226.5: 0.0000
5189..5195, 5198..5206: 0.0015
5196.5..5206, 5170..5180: 0.0049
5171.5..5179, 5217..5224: 0.0020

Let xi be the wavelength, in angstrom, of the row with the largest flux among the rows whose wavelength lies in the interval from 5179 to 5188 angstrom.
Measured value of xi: 5179.21 angstrom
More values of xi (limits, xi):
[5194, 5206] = 5200.72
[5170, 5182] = 5173.25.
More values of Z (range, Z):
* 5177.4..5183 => 35.0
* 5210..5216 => 33.1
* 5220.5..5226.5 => 34.5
